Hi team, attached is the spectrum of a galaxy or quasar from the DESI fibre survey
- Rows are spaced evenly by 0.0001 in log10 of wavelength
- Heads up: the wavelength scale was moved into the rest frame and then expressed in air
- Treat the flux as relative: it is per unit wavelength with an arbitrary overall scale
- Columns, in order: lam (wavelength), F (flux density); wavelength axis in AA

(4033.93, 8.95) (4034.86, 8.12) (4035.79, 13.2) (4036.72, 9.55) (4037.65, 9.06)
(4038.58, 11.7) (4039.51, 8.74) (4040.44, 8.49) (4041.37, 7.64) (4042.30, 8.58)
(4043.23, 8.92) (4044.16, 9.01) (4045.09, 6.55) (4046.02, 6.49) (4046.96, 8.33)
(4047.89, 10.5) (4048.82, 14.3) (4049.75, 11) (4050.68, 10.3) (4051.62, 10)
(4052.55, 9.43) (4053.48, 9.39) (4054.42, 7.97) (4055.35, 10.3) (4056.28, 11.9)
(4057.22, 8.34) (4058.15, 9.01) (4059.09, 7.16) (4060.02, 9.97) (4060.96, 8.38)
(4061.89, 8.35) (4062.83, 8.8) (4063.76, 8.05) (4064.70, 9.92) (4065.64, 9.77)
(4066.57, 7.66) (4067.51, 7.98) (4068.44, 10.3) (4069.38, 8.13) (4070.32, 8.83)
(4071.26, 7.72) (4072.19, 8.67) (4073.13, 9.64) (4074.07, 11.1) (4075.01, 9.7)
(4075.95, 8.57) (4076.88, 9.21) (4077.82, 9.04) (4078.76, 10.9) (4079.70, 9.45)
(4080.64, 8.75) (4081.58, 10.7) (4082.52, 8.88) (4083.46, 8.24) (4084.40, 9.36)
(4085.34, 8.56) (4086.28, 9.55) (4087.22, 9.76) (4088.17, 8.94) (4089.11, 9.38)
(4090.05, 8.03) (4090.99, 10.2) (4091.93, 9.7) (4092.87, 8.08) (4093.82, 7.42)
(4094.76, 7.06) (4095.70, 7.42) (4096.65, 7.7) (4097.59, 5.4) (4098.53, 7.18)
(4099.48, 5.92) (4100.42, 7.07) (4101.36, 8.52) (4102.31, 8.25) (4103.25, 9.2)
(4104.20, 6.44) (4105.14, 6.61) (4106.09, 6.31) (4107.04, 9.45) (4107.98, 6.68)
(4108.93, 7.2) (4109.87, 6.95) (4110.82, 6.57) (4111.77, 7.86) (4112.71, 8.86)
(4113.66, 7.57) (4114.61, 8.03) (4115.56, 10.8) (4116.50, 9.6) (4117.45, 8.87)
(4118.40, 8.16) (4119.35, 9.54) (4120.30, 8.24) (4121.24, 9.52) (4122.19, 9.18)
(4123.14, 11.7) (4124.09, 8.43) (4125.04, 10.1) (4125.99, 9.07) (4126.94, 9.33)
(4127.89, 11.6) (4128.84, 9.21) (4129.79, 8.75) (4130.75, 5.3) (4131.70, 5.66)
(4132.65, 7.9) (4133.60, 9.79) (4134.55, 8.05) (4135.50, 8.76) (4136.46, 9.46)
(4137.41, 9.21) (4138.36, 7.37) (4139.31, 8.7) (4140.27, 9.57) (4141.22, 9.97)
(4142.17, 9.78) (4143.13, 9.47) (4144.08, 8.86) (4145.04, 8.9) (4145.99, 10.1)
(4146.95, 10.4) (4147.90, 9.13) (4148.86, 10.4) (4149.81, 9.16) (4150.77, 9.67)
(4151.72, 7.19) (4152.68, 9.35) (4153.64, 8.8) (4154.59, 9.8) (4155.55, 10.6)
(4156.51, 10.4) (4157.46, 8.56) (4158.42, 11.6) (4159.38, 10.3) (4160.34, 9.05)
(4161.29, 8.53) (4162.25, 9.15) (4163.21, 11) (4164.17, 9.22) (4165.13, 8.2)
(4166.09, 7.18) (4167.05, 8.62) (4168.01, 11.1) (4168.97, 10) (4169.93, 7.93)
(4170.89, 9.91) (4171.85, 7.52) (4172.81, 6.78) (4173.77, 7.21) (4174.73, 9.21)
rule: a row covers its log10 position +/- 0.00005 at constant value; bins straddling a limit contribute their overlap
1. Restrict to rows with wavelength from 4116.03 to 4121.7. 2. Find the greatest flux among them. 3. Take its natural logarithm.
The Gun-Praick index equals 2.26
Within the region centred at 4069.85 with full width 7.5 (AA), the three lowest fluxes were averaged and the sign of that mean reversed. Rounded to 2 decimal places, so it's -7.79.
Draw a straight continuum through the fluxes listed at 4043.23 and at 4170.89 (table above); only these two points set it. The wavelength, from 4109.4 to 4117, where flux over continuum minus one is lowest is 4110.82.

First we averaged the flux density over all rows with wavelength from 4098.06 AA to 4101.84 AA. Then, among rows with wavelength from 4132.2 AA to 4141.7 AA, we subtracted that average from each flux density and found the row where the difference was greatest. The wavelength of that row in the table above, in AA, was 4141.22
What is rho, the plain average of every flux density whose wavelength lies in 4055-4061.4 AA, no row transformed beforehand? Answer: 9.3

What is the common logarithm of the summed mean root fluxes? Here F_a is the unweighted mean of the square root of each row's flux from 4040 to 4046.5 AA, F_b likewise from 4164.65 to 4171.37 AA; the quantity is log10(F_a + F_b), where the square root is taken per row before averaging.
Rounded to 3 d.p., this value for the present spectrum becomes 0.764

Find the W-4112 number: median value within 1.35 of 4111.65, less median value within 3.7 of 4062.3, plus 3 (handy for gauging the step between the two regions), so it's 2.27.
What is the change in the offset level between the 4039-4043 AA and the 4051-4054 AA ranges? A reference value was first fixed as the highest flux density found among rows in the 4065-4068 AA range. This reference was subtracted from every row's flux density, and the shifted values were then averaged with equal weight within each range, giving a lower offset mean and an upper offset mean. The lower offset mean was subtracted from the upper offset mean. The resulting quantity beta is 1.2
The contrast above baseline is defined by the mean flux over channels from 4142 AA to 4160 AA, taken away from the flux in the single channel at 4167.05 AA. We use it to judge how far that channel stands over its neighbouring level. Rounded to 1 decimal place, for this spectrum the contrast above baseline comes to -1.0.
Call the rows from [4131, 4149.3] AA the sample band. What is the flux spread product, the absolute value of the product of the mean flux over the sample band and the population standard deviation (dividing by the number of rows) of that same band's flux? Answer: 10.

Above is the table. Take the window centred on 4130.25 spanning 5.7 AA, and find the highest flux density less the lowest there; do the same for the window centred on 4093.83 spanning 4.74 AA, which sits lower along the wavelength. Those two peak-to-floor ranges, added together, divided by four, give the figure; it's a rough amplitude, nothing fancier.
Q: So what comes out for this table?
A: 2.2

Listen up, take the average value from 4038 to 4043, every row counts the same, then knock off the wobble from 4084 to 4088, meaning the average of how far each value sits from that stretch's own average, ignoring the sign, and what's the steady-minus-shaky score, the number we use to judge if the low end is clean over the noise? 8.66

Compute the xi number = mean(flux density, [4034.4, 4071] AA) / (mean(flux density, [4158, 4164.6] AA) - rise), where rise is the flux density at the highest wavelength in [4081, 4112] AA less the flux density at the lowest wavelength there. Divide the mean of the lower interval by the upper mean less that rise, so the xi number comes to 0.73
